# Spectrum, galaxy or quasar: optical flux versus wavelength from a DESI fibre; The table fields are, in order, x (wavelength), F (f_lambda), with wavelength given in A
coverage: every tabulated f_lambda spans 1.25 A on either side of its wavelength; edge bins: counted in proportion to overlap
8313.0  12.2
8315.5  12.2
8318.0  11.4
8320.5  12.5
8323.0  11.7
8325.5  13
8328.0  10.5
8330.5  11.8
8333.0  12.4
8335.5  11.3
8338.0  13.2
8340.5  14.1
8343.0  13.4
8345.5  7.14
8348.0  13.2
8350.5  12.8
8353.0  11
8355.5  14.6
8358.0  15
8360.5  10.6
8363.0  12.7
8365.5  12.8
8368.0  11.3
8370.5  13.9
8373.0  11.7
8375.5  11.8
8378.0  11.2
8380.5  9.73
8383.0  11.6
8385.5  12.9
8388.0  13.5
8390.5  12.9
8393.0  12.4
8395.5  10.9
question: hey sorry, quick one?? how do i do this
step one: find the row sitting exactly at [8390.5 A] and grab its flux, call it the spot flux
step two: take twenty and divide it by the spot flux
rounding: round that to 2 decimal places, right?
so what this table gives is 1.55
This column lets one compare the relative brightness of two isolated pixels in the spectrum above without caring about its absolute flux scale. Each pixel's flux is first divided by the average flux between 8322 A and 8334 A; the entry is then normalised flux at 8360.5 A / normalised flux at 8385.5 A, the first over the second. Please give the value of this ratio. 0.82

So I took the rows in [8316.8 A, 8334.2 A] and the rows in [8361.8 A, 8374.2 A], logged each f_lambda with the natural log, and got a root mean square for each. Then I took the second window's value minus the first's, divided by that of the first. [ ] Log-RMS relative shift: 0.019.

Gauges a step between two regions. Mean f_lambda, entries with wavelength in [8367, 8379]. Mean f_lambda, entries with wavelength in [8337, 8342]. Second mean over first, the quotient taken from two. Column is 0.86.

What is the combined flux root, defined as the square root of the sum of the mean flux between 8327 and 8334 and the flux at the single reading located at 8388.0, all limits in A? 5.01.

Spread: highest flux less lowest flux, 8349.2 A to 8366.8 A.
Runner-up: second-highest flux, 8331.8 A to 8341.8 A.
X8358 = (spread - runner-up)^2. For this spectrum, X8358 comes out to 77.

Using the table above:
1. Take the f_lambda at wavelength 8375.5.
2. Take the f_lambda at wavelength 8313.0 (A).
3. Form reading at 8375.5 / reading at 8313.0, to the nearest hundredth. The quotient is 0.97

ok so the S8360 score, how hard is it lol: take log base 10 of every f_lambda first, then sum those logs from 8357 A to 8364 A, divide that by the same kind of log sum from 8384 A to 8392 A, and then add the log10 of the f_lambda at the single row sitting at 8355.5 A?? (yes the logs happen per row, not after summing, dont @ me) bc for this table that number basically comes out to 2.15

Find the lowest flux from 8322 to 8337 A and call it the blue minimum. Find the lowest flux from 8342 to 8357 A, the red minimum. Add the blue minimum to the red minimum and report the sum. 17.6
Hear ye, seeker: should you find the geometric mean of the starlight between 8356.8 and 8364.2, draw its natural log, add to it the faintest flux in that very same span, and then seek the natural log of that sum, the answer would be 2.58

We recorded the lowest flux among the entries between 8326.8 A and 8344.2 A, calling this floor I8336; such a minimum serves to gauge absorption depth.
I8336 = 10.5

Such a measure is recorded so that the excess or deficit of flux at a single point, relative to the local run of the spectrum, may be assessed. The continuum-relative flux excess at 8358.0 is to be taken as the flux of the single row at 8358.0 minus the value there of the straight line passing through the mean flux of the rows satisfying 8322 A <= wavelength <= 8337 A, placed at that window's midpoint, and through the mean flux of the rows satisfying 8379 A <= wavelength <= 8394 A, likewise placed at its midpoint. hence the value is 3.02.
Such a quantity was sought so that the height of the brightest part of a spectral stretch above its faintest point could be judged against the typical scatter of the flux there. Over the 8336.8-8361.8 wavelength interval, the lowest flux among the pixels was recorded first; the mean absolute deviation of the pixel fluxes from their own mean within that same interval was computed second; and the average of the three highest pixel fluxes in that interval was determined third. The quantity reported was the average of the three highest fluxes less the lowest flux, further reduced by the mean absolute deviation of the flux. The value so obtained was 5.7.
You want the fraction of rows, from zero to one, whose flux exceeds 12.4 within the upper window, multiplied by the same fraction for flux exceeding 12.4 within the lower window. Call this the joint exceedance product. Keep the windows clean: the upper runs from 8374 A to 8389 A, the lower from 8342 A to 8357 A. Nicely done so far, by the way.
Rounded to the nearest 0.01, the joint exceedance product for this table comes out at 0.22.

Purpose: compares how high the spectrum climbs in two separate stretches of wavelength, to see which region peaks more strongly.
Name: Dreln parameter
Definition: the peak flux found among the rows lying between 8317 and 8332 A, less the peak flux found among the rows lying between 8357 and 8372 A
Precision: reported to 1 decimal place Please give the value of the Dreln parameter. -2.0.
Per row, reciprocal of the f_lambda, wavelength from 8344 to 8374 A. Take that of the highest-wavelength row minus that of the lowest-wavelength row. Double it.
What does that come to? -0.11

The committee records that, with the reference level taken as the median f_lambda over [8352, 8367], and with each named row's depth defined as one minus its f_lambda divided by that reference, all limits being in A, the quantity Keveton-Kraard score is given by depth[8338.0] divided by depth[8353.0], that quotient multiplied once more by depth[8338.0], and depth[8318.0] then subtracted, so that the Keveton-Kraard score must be -0.10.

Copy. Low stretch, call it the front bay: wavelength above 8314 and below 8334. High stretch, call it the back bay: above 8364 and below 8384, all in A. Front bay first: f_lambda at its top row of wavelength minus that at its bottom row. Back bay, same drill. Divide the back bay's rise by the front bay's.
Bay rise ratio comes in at -6.0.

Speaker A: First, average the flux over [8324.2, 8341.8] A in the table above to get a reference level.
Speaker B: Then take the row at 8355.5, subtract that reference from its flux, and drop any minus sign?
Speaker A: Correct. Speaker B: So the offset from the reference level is 2.3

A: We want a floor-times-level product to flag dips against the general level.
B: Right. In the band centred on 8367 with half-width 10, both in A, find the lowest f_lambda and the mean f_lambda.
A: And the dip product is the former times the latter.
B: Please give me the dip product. 132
